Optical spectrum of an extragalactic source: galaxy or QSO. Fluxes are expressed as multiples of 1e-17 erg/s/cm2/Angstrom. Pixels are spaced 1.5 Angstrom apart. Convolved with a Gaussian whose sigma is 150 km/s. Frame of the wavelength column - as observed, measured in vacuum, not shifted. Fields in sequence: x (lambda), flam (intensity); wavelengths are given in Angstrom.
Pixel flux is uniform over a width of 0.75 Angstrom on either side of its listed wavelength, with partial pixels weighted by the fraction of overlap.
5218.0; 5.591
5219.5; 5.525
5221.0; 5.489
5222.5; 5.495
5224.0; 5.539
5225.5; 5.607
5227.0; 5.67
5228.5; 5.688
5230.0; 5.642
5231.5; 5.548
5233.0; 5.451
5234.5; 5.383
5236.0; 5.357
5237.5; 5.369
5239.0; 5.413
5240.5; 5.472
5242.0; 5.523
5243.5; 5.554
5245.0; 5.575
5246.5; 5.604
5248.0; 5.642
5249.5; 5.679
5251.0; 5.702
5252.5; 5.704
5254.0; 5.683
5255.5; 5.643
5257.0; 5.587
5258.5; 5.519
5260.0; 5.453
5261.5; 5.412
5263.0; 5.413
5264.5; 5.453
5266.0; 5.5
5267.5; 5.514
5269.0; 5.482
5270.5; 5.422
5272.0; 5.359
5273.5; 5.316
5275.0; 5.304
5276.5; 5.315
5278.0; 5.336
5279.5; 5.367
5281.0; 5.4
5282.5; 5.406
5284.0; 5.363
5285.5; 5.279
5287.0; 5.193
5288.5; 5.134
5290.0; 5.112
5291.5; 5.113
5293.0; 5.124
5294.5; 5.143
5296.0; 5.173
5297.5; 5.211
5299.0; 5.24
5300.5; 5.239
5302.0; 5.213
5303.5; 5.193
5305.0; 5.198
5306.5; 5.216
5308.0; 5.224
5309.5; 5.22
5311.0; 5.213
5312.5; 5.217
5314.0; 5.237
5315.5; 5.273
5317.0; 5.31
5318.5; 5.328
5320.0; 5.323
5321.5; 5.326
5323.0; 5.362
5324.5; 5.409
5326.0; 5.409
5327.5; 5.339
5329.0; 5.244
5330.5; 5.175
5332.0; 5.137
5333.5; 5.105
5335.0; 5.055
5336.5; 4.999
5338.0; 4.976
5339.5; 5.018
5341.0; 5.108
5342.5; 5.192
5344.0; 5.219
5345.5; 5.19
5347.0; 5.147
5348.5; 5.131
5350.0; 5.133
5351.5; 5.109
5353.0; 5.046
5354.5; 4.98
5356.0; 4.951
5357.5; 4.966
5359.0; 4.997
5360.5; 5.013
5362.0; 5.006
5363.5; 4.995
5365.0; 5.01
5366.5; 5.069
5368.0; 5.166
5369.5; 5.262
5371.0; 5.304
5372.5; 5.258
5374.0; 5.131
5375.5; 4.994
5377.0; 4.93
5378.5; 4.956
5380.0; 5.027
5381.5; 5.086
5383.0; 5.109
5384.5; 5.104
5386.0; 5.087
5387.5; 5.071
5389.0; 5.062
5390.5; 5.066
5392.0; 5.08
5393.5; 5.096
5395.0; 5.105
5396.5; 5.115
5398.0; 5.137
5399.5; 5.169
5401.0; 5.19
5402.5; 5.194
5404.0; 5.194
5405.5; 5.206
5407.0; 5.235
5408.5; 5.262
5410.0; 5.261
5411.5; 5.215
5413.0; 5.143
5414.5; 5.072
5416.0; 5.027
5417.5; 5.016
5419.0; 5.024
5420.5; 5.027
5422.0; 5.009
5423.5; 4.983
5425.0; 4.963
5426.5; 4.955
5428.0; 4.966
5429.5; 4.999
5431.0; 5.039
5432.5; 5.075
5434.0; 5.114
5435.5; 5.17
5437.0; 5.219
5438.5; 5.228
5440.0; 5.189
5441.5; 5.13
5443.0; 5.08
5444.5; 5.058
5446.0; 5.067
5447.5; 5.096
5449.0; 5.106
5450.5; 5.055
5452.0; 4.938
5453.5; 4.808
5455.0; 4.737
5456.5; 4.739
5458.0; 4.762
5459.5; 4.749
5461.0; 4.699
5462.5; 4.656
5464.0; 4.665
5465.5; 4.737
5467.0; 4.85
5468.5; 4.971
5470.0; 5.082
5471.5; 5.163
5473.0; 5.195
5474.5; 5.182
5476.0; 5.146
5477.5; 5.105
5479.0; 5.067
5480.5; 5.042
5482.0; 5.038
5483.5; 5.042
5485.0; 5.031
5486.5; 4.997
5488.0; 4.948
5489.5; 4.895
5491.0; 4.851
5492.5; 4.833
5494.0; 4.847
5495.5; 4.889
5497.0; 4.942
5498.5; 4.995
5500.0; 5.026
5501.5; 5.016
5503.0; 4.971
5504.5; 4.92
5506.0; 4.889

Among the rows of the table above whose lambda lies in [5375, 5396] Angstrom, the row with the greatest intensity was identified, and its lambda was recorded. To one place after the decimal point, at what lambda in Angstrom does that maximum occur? 5383.0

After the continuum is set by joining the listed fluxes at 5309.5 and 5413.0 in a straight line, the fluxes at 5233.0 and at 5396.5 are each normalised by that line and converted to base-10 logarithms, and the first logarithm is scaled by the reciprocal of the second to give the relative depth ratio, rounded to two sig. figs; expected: -4.1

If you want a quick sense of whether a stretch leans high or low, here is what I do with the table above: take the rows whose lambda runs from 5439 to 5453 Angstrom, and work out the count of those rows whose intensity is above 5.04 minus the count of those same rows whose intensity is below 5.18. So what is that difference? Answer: 0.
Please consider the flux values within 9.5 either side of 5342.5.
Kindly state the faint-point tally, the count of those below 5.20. 12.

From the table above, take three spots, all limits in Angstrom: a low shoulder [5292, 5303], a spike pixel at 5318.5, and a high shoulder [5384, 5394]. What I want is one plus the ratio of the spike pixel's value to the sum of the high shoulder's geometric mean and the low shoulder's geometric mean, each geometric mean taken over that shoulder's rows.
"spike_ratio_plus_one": 1.52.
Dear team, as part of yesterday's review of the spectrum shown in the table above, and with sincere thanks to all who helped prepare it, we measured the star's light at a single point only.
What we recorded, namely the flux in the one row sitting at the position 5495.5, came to 4.889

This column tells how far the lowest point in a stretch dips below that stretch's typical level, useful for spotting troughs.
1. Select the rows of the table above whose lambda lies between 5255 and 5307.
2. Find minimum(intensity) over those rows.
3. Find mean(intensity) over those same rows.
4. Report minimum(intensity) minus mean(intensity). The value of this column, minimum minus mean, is -0.21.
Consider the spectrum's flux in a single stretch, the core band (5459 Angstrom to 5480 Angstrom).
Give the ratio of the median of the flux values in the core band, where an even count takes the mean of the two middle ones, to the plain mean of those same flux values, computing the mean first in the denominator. 1.014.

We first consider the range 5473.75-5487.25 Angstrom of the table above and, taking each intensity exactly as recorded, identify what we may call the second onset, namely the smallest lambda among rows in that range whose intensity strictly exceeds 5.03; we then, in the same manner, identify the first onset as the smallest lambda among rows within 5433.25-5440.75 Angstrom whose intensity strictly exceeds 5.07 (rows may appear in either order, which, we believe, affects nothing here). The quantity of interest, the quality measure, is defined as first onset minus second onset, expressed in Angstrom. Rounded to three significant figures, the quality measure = -40.5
